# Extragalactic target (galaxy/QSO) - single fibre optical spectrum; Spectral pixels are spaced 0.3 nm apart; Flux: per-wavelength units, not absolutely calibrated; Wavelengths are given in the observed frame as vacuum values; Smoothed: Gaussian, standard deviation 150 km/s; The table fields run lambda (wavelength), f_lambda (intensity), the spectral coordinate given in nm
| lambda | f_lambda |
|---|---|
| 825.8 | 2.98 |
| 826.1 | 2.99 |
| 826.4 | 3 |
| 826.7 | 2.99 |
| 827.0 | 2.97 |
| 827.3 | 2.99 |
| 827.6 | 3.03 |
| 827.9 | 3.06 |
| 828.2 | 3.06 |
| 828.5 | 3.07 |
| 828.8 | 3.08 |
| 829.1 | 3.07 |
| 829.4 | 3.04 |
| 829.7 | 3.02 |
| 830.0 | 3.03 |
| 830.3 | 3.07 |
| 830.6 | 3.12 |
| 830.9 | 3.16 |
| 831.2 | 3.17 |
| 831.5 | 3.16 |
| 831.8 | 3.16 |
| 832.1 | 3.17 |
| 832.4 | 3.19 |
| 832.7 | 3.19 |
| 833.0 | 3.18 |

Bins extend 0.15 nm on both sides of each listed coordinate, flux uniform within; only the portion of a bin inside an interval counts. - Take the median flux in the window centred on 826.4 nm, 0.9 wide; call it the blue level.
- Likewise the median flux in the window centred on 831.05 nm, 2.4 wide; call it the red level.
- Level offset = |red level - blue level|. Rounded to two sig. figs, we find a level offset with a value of 0.17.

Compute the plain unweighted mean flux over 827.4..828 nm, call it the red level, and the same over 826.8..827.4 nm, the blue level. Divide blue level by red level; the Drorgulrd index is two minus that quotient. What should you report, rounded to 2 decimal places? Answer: 1.02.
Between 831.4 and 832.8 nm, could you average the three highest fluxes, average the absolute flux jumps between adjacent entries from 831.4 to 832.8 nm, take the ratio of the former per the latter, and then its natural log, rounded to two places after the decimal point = 6.05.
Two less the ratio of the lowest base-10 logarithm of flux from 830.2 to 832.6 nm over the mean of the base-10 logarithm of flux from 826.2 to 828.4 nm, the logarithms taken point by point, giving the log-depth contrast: 0.98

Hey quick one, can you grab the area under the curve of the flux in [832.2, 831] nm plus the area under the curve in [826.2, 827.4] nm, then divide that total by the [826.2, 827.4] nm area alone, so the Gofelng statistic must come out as 2.06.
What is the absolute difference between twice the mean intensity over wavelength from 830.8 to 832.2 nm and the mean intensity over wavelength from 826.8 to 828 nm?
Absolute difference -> 3.32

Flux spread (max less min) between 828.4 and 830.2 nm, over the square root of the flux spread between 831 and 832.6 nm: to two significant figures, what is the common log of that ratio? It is -0.46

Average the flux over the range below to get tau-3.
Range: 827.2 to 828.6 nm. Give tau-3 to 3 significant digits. 3.04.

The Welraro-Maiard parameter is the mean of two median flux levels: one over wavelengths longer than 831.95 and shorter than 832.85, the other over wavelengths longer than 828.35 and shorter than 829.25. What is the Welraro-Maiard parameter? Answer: 3.13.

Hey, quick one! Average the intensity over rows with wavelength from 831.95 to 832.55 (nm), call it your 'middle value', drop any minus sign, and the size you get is 3.18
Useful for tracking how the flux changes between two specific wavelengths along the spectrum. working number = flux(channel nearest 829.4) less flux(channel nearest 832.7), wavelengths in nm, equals -0.15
